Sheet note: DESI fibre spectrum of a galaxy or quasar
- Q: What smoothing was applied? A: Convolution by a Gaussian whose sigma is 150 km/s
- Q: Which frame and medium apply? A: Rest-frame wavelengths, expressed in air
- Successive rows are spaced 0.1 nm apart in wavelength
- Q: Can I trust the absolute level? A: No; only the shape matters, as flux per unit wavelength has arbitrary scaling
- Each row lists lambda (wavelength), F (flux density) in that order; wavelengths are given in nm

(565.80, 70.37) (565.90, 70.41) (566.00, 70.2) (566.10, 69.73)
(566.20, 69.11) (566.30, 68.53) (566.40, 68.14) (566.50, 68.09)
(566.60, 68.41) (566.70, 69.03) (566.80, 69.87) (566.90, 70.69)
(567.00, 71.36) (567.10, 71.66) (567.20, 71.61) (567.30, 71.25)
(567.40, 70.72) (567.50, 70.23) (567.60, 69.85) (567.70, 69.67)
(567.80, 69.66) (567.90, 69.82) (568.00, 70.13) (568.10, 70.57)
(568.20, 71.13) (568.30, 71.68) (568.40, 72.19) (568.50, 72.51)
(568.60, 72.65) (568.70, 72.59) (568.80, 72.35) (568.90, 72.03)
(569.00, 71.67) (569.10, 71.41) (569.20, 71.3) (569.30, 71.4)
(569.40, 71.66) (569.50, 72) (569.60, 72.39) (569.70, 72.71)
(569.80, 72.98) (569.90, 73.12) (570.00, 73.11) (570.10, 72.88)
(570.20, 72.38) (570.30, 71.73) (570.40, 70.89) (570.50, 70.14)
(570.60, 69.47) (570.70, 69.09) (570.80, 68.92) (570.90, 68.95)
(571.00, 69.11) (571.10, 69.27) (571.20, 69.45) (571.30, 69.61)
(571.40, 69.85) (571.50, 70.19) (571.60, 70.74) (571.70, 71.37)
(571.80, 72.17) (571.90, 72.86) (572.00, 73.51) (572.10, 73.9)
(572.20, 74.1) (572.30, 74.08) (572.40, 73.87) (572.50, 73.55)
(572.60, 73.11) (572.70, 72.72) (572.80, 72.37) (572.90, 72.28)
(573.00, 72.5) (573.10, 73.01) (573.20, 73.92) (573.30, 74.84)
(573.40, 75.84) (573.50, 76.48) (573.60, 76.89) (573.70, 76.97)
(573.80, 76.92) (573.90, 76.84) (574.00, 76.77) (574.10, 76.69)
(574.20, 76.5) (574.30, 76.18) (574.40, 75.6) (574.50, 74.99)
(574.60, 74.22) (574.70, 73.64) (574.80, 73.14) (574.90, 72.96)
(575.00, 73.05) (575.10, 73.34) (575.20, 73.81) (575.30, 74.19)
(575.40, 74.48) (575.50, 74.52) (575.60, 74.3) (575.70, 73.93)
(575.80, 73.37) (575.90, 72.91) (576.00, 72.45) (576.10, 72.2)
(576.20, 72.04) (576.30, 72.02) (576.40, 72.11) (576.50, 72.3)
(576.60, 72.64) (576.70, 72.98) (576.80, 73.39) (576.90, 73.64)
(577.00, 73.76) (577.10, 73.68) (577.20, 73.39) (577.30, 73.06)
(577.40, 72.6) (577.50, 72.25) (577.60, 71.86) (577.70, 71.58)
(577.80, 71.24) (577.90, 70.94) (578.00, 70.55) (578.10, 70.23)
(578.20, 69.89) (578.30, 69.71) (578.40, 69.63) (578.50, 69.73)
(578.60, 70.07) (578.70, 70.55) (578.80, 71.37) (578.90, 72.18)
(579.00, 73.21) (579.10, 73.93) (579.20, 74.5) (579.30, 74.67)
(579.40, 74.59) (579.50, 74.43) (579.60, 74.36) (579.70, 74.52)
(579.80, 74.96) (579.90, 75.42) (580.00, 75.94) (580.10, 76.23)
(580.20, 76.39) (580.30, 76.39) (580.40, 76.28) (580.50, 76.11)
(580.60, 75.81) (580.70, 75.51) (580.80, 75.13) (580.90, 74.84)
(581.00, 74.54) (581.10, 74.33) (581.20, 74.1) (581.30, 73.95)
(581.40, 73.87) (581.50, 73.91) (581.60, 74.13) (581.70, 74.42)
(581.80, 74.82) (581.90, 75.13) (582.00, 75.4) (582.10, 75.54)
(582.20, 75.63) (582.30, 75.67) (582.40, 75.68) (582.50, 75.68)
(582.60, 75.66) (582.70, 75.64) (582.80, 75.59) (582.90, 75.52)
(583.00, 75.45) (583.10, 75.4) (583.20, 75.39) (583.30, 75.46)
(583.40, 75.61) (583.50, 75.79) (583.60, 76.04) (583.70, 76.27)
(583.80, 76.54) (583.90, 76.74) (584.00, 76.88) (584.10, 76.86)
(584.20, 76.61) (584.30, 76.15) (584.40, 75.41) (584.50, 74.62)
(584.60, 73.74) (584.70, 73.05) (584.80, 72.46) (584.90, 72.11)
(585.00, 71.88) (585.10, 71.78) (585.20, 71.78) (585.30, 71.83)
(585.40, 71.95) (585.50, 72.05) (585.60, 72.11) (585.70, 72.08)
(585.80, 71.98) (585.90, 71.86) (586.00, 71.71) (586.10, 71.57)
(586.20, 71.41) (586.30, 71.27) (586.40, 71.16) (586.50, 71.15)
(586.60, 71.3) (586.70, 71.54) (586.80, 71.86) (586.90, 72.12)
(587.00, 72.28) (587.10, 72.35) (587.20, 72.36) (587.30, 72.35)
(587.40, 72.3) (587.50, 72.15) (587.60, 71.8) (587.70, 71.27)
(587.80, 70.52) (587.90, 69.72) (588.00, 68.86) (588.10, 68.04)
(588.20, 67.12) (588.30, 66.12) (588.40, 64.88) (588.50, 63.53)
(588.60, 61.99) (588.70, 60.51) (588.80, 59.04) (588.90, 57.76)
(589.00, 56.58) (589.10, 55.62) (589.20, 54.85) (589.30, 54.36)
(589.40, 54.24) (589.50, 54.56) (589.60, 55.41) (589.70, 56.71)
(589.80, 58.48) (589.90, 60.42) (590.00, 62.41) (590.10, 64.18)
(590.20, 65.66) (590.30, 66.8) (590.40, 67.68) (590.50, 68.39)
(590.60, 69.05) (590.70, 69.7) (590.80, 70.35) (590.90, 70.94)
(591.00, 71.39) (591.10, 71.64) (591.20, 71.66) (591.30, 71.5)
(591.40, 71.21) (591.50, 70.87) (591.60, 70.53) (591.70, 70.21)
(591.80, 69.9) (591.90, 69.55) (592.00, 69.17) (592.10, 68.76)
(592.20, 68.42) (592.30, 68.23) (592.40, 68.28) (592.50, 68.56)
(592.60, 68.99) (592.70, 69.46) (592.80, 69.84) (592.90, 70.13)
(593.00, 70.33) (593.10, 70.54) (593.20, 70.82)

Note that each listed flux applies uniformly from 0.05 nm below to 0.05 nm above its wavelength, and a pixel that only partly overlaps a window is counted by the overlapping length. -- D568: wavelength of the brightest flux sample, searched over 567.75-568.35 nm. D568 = 568.30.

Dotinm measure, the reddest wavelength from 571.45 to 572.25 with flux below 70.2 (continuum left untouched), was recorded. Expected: 571.50 nm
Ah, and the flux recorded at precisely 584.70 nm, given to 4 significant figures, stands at 73.05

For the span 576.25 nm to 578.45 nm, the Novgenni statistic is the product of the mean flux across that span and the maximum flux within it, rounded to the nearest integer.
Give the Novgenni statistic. 5309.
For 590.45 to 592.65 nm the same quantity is 5007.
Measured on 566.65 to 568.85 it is 5156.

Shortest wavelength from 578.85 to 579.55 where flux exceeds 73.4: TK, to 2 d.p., 579.10 nm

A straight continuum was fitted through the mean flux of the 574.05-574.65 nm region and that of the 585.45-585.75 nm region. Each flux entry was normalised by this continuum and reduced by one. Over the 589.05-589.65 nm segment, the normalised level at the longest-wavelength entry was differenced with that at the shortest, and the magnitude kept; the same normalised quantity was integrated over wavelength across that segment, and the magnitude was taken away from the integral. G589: -0.137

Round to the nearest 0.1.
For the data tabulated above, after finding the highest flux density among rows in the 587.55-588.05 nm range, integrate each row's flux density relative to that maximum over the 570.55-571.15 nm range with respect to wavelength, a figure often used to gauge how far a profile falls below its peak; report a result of -1.6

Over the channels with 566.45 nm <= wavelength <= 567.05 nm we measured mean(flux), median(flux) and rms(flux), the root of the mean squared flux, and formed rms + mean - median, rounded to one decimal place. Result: 69.7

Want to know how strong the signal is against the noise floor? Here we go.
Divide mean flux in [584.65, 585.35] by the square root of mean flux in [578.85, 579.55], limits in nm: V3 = 8.4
